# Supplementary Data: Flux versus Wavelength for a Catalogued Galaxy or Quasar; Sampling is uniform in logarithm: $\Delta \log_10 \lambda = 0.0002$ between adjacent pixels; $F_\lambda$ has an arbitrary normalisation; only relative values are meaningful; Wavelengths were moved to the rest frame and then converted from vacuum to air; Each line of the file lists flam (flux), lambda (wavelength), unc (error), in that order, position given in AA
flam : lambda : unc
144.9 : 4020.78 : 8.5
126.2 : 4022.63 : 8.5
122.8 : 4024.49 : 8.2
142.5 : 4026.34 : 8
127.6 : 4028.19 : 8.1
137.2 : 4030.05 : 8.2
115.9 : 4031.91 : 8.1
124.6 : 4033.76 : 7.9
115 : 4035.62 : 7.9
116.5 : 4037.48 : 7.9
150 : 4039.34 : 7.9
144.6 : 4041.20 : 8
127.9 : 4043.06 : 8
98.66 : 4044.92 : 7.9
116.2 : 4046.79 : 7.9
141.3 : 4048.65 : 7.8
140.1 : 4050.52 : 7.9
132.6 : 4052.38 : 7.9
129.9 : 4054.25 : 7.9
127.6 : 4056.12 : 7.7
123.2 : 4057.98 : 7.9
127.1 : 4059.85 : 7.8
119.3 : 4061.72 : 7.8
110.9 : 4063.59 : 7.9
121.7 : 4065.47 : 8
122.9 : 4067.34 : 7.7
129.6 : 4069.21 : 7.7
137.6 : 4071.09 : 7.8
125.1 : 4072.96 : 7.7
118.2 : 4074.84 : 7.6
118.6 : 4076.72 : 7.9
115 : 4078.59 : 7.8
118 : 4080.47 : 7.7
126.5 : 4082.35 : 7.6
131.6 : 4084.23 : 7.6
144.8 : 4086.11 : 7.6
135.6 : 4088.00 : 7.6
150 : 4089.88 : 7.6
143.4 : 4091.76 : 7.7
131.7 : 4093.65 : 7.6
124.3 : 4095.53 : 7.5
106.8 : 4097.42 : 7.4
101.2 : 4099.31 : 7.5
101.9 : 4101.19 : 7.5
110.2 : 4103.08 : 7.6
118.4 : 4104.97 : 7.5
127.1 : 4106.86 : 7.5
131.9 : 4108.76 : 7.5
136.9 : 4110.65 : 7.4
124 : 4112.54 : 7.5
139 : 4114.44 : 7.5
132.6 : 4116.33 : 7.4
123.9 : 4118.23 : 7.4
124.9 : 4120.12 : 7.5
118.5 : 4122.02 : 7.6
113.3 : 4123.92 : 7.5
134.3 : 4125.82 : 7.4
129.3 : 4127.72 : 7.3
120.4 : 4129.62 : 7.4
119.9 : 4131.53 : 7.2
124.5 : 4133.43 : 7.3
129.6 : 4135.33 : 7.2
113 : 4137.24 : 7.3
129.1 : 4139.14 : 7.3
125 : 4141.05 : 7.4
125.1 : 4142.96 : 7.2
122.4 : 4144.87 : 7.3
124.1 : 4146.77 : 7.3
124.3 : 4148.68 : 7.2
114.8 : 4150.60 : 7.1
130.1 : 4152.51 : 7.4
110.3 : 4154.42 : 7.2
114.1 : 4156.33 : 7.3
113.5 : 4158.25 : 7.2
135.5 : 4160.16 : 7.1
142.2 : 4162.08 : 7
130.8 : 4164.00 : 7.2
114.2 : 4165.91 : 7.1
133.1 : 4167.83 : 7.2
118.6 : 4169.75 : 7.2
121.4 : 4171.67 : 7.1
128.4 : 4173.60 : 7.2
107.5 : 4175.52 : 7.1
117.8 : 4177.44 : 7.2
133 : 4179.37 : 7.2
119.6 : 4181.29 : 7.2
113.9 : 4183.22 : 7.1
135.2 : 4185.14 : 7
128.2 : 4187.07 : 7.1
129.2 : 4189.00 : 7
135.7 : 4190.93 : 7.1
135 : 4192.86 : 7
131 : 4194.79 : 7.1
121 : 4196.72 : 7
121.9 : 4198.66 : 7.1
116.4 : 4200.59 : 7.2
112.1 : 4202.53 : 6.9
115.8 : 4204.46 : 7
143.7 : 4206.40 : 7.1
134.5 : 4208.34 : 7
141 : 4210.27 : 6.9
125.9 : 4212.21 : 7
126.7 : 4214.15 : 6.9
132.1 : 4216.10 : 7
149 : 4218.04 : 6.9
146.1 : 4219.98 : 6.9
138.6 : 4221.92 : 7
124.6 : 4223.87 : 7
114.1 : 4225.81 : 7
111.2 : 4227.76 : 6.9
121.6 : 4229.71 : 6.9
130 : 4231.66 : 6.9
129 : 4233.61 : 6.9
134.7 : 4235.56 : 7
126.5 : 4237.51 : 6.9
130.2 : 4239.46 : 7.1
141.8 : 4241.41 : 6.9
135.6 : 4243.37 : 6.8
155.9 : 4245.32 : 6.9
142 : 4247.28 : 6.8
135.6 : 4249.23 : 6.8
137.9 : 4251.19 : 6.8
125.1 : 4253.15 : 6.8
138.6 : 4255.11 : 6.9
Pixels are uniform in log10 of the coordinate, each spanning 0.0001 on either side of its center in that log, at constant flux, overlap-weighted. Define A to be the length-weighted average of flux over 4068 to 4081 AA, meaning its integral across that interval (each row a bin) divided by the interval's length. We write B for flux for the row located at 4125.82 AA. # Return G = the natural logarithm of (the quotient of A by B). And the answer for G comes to -0.09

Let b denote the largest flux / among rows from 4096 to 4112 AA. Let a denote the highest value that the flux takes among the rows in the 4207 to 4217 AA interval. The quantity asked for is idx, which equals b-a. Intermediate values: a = 141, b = 136.9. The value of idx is -4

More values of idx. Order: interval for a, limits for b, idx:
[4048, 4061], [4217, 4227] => 8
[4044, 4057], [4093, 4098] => -10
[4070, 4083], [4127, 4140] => -8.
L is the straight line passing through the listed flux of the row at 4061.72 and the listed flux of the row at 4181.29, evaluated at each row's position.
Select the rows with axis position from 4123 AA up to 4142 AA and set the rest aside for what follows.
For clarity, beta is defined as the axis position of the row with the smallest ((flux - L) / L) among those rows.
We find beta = 4137.24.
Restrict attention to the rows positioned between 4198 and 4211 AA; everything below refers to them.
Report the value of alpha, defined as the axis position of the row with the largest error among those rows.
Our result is 4200.59 AA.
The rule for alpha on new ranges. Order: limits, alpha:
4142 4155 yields 4152.51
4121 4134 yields 4122.02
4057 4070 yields 4065.47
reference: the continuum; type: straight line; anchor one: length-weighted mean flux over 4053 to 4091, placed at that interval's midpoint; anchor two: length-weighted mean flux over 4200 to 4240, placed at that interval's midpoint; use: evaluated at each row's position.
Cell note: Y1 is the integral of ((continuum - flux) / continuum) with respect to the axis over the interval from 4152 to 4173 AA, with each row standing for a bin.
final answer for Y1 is 0.7 AA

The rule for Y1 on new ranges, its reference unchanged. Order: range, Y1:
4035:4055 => -0.3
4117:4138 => 0.7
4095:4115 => 1.2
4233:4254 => -1.1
